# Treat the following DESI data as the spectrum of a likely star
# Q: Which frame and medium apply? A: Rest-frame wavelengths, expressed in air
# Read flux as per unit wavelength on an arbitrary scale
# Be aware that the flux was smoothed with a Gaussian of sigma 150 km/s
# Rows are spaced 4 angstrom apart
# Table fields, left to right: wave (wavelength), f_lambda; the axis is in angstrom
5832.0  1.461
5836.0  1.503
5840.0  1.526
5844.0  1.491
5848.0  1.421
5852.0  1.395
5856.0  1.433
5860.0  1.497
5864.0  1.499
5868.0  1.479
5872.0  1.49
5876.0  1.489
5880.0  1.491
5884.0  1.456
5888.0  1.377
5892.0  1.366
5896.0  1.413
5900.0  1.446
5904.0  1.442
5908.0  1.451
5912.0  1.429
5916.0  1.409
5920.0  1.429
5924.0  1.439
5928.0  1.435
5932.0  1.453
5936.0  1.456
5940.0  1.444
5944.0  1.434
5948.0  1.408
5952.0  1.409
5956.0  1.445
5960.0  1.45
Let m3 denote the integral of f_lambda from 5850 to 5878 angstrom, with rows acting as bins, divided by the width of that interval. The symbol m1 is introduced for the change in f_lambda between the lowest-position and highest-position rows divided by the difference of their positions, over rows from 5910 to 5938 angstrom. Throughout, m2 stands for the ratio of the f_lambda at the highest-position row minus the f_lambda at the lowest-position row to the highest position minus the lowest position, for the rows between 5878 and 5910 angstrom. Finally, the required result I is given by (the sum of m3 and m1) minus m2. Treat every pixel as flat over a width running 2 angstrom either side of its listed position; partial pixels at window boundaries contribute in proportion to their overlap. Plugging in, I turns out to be 1.47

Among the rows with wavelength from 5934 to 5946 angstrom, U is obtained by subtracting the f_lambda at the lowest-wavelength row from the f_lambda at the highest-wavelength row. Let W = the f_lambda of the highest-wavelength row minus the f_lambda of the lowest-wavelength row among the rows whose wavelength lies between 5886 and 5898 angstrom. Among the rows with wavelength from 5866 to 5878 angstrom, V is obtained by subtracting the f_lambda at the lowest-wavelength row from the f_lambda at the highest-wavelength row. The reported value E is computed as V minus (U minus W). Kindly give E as 0.07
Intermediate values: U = -0.02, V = 0.010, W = 0.04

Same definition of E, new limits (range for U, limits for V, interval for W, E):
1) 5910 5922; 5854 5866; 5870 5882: 0.07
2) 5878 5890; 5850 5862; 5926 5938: 0.24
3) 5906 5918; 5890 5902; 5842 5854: 0.03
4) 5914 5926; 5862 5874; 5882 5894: -0.13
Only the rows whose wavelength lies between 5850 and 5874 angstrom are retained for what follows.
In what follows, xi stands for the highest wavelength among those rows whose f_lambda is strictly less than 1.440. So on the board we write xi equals 5856.0 angstrom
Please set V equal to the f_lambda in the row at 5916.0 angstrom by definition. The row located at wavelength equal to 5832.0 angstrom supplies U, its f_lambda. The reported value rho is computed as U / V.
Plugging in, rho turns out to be 1.04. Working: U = 1.461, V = 1.409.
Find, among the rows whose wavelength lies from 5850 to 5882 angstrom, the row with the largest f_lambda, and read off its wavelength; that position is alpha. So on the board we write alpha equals 5864.0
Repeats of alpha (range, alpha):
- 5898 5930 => 5908.0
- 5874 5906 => 5880.0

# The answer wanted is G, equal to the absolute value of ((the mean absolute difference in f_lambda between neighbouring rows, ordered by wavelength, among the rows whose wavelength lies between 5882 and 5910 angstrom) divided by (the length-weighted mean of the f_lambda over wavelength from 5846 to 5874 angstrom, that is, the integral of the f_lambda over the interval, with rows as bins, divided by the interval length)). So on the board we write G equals 0.021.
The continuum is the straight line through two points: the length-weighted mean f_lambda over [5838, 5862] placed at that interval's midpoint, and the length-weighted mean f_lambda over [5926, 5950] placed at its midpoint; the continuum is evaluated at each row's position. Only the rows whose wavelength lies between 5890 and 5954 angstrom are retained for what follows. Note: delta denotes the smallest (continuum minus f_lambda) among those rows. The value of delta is -0.017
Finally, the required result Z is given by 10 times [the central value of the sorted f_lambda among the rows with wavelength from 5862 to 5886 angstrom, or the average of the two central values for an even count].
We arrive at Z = 14.9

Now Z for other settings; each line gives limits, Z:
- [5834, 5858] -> 14.6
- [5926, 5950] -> 14.4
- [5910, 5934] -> 14.3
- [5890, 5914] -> 14.4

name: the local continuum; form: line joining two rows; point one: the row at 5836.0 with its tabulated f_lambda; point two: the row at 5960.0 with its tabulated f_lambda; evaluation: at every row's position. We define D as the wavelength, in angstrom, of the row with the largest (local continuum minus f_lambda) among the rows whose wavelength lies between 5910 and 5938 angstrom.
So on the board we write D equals 5916.0 angstrom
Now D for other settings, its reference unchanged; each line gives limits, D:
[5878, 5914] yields 5892.0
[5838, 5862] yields 5852.0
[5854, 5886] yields 5856.0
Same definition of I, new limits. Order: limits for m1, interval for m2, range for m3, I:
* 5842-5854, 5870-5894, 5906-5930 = 1.43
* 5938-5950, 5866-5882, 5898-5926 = 1.43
